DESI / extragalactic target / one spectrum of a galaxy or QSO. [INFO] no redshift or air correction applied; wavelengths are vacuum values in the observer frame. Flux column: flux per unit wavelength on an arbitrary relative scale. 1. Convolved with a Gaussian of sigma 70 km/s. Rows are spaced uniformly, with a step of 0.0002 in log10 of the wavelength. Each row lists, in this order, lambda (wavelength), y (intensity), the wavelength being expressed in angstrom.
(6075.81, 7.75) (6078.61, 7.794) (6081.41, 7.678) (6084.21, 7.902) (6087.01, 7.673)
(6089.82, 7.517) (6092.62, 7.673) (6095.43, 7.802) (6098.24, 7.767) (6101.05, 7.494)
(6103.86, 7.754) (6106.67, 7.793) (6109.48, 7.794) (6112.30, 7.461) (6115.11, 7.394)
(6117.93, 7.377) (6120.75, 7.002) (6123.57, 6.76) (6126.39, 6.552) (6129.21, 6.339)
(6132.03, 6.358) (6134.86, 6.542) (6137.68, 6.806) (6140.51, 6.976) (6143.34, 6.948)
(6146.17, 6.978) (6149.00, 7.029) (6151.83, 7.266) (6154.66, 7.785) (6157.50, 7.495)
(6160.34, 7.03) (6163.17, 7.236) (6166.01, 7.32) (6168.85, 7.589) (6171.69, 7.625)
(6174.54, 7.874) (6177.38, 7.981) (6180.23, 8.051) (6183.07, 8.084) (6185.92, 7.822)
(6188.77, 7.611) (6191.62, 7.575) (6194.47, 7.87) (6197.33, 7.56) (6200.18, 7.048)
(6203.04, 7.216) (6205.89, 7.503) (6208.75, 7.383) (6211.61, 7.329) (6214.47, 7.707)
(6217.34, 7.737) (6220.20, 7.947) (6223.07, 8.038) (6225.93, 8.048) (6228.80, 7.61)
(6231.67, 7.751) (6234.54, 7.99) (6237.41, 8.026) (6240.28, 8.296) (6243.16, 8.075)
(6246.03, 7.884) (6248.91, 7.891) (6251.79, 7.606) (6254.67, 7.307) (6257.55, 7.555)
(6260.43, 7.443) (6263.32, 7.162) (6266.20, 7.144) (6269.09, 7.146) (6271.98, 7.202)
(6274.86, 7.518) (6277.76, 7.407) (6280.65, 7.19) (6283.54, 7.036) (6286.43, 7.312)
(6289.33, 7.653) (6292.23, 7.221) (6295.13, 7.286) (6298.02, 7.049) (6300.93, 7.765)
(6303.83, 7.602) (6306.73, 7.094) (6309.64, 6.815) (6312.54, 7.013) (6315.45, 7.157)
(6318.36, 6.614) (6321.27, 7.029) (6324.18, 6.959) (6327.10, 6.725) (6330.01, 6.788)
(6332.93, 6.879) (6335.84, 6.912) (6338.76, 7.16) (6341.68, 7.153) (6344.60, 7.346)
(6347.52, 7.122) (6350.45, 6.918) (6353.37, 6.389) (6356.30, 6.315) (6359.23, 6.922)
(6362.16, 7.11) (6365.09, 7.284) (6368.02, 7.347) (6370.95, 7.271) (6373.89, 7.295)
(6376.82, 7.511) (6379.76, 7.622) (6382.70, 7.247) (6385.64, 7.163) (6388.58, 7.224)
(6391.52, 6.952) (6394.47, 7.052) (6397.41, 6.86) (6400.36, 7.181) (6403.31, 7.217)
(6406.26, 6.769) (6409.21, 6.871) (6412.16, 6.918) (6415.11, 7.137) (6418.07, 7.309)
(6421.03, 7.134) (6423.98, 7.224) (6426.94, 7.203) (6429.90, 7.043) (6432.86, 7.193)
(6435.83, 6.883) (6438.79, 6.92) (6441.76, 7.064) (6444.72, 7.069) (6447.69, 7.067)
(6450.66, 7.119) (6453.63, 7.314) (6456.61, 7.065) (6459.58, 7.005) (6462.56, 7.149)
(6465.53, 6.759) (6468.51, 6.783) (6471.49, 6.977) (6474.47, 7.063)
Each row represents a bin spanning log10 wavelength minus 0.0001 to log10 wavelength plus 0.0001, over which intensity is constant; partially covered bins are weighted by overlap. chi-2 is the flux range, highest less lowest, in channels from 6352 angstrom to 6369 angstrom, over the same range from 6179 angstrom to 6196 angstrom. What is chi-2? 2.0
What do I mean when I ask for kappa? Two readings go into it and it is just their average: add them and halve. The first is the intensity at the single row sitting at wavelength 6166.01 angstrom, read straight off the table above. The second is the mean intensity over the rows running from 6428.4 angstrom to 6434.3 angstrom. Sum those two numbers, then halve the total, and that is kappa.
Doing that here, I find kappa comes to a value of 7.22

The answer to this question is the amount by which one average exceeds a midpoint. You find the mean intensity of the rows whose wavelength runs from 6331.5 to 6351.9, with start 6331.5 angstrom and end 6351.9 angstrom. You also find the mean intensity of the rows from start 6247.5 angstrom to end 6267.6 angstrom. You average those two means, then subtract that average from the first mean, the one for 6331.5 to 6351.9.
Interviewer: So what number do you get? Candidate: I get -0.19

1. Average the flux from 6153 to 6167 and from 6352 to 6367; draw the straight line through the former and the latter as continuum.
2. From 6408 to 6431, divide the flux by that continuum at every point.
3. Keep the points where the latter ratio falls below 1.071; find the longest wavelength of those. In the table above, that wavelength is 6429.90 angstrom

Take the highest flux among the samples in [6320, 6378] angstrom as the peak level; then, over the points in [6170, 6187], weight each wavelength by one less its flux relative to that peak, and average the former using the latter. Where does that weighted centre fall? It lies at 6179.8 angstrom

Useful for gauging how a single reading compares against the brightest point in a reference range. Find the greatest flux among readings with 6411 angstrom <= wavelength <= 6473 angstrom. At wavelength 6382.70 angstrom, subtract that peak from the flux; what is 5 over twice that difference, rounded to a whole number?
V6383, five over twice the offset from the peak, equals -37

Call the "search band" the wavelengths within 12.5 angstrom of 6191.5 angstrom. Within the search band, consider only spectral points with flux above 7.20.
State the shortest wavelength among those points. 6180.23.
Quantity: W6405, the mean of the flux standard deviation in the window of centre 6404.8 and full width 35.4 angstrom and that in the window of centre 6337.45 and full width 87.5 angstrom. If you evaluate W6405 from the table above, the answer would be 0.25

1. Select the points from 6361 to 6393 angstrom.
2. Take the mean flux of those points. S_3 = 7.28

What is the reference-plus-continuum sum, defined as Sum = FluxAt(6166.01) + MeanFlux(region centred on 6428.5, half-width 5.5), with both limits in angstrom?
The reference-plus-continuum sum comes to 14.5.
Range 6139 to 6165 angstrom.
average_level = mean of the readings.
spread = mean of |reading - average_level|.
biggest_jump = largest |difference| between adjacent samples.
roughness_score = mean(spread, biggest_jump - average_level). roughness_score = -3.23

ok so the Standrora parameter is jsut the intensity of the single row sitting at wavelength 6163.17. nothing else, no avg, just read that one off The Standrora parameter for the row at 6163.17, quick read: 7.236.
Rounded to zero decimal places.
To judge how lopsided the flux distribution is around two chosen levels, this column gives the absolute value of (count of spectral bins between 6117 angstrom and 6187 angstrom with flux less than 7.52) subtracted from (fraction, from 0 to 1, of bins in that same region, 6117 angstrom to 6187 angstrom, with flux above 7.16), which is 16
